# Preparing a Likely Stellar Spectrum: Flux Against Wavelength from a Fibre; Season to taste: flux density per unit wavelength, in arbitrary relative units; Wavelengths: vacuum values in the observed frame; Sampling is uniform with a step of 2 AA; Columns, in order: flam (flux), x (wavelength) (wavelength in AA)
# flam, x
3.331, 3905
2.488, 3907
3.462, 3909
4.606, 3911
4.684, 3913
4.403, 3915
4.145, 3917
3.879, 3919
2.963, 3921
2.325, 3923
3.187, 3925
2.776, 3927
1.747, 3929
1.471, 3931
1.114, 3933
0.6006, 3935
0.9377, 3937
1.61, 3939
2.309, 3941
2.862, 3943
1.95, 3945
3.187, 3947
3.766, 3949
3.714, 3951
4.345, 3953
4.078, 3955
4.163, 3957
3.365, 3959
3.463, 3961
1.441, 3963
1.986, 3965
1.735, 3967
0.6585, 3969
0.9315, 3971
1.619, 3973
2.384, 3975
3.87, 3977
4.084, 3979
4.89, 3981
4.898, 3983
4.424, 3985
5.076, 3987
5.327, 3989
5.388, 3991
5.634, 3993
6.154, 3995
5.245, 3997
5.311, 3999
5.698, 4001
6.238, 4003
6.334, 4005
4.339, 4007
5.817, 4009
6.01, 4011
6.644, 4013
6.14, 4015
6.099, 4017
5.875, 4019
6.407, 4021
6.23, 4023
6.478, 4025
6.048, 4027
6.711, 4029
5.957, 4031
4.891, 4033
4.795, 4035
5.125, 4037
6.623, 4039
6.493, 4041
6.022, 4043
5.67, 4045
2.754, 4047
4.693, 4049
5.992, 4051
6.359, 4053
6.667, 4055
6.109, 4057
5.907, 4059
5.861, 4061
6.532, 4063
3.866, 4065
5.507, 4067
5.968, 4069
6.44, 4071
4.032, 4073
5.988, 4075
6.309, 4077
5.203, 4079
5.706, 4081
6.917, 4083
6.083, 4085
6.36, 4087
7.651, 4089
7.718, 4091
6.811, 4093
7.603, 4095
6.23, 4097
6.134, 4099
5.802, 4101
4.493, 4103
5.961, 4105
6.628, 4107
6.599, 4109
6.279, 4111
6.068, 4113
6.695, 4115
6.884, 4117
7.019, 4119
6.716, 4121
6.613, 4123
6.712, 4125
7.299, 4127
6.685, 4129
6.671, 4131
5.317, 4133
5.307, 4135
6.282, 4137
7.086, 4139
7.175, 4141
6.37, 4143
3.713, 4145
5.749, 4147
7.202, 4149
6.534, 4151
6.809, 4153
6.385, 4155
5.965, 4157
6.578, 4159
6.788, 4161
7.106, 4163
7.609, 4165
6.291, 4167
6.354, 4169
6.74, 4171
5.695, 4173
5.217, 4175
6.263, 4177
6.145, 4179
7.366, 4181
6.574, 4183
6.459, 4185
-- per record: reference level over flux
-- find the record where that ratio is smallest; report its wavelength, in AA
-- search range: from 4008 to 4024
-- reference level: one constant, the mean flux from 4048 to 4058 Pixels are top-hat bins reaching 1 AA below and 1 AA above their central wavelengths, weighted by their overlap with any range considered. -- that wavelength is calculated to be 4013 AA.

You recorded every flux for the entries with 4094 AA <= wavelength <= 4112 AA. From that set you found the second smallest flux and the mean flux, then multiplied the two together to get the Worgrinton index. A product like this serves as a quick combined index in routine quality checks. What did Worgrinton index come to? 36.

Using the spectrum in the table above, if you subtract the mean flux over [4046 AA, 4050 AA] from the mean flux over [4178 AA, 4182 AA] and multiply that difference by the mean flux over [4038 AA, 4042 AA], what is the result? 20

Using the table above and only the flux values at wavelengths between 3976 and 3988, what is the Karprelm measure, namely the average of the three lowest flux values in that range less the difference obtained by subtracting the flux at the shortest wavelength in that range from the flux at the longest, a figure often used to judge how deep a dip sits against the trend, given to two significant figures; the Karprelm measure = 2.9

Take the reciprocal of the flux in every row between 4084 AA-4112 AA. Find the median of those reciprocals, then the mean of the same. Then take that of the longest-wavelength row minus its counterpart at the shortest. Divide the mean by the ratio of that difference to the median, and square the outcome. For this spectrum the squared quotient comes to 24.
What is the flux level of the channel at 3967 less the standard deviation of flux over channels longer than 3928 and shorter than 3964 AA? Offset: 0.5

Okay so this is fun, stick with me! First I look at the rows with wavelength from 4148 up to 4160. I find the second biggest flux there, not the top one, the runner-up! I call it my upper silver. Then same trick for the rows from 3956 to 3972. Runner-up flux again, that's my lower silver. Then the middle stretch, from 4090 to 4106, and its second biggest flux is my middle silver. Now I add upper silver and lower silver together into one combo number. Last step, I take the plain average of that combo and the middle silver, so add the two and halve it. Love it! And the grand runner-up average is 8.9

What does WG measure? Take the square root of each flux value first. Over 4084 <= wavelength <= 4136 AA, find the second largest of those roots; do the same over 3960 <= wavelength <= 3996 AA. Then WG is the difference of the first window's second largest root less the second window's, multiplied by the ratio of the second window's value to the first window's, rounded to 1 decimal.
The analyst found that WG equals 0.3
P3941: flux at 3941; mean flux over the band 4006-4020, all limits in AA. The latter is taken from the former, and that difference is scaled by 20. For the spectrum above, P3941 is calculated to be -71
